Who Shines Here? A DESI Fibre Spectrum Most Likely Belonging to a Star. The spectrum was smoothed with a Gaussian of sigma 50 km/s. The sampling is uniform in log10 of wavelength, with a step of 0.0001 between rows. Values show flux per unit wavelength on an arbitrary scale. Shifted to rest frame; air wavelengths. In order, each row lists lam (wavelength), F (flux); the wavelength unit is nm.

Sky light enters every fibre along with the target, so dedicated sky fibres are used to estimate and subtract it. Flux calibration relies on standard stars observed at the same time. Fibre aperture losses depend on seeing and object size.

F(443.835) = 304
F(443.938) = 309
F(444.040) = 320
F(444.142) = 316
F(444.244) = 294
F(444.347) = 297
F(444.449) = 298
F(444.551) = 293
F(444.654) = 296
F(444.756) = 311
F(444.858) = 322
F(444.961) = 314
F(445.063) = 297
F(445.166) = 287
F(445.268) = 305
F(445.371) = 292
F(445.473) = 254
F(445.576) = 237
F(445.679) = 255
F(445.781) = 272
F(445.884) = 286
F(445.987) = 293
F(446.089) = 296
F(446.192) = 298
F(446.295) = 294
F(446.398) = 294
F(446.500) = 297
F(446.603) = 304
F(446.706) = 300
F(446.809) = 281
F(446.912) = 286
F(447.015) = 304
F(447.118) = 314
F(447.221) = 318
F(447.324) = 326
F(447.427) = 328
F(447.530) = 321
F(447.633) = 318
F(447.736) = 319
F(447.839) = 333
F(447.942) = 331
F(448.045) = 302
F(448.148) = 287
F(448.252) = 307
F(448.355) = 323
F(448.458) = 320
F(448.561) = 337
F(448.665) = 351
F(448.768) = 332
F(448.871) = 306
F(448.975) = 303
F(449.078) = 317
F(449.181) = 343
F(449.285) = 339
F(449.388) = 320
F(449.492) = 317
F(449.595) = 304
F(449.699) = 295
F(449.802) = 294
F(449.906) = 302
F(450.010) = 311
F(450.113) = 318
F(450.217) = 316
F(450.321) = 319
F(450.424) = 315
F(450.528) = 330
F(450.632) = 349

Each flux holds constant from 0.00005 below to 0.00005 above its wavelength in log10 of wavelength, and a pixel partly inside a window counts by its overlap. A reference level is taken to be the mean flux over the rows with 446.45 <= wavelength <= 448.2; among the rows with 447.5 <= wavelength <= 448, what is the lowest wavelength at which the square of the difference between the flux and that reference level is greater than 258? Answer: 447.839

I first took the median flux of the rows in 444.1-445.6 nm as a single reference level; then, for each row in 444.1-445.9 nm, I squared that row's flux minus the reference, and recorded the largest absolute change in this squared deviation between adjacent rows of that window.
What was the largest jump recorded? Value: 1836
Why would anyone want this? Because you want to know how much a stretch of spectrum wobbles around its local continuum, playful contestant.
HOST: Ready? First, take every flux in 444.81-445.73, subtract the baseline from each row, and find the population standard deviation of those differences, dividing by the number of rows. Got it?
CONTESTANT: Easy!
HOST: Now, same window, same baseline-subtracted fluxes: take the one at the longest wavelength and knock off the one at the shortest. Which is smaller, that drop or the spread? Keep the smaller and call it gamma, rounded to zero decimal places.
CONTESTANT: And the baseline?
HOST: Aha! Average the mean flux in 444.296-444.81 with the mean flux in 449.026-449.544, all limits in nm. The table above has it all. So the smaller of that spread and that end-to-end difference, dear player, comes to -67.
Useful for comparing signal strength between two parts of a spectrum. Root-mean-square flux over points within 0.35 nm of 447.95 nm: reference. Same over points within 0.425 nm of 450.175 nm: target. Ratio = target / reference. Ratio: 1.00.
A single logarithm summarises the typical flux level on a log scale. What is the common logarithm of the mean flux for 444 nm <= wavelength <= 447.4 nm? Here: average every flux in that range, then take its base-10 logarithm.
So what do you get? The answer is 2.47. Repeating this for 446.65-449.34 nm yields 2.50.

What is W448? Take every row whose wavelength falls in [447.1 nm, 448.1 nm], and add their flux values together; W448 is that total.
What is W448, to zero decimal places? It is 3210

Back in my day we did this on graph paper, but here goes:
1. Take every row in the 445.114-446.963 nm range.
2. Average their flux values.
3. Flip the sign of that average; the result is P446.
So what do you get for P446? -285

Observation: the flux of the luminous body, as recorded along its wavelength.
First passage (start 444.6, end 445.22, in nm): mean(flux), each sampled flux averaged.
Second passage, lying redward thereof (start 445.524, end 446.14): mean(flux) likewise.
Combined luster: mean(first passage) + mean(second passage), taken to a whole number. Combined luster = 578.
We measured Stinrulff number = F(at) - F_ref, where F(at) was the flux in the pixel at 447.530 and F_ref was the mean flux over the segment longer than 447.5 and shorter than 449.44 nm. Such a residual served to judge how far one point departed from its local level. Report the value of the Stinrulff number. -1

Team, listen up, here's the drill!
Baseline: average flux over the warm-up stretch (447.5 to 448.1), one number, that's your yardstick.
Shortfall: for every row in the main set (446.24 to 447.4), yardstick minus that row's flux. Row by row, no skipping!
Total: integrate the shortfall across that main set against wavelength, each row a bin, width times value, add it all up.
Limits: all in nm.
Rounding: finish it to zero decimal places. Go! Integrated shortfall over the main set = 22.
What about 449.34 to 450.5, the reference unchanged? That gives 12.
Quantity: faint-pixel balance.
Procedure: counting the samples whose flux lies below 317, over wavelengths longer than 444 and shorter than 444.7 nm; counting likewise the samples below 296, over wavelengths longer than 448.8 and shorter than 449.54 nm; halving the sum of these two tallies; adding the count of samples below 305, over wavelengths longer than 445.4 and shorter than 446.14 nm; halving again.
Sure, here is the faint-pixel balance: 5.0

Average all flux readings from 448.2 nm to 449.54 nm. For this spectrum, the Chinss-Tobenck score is 324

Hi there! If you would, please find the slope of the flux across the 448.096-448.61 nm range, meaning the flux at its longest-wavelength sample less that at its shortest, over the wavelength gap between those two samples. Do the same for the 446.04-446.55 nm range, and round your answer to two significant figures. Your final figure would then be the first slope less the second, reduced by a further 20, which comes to 99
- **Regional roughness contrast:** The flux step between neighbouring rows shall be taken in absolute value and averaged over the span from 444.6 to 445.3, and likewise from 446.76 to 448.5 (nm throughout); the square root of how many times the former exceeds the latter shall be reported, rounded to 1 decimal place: 1.2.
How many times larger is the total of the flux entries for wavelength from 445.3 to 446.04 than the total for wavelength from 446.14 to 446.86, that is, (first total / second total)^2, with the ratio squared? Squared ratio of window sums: 0.83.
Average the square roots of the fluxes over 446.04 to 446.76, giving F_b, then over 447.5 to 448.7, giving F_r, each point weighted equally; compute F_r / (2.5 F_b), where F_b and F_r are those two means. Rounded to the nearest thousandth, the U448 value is 0.415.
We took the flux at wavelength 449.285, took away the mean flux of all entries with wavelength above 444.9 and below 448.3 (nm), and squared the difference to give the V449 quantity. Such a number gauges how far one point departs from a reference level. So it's 1641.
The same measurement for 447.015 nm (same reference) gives 30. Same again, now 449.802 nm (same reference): 20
